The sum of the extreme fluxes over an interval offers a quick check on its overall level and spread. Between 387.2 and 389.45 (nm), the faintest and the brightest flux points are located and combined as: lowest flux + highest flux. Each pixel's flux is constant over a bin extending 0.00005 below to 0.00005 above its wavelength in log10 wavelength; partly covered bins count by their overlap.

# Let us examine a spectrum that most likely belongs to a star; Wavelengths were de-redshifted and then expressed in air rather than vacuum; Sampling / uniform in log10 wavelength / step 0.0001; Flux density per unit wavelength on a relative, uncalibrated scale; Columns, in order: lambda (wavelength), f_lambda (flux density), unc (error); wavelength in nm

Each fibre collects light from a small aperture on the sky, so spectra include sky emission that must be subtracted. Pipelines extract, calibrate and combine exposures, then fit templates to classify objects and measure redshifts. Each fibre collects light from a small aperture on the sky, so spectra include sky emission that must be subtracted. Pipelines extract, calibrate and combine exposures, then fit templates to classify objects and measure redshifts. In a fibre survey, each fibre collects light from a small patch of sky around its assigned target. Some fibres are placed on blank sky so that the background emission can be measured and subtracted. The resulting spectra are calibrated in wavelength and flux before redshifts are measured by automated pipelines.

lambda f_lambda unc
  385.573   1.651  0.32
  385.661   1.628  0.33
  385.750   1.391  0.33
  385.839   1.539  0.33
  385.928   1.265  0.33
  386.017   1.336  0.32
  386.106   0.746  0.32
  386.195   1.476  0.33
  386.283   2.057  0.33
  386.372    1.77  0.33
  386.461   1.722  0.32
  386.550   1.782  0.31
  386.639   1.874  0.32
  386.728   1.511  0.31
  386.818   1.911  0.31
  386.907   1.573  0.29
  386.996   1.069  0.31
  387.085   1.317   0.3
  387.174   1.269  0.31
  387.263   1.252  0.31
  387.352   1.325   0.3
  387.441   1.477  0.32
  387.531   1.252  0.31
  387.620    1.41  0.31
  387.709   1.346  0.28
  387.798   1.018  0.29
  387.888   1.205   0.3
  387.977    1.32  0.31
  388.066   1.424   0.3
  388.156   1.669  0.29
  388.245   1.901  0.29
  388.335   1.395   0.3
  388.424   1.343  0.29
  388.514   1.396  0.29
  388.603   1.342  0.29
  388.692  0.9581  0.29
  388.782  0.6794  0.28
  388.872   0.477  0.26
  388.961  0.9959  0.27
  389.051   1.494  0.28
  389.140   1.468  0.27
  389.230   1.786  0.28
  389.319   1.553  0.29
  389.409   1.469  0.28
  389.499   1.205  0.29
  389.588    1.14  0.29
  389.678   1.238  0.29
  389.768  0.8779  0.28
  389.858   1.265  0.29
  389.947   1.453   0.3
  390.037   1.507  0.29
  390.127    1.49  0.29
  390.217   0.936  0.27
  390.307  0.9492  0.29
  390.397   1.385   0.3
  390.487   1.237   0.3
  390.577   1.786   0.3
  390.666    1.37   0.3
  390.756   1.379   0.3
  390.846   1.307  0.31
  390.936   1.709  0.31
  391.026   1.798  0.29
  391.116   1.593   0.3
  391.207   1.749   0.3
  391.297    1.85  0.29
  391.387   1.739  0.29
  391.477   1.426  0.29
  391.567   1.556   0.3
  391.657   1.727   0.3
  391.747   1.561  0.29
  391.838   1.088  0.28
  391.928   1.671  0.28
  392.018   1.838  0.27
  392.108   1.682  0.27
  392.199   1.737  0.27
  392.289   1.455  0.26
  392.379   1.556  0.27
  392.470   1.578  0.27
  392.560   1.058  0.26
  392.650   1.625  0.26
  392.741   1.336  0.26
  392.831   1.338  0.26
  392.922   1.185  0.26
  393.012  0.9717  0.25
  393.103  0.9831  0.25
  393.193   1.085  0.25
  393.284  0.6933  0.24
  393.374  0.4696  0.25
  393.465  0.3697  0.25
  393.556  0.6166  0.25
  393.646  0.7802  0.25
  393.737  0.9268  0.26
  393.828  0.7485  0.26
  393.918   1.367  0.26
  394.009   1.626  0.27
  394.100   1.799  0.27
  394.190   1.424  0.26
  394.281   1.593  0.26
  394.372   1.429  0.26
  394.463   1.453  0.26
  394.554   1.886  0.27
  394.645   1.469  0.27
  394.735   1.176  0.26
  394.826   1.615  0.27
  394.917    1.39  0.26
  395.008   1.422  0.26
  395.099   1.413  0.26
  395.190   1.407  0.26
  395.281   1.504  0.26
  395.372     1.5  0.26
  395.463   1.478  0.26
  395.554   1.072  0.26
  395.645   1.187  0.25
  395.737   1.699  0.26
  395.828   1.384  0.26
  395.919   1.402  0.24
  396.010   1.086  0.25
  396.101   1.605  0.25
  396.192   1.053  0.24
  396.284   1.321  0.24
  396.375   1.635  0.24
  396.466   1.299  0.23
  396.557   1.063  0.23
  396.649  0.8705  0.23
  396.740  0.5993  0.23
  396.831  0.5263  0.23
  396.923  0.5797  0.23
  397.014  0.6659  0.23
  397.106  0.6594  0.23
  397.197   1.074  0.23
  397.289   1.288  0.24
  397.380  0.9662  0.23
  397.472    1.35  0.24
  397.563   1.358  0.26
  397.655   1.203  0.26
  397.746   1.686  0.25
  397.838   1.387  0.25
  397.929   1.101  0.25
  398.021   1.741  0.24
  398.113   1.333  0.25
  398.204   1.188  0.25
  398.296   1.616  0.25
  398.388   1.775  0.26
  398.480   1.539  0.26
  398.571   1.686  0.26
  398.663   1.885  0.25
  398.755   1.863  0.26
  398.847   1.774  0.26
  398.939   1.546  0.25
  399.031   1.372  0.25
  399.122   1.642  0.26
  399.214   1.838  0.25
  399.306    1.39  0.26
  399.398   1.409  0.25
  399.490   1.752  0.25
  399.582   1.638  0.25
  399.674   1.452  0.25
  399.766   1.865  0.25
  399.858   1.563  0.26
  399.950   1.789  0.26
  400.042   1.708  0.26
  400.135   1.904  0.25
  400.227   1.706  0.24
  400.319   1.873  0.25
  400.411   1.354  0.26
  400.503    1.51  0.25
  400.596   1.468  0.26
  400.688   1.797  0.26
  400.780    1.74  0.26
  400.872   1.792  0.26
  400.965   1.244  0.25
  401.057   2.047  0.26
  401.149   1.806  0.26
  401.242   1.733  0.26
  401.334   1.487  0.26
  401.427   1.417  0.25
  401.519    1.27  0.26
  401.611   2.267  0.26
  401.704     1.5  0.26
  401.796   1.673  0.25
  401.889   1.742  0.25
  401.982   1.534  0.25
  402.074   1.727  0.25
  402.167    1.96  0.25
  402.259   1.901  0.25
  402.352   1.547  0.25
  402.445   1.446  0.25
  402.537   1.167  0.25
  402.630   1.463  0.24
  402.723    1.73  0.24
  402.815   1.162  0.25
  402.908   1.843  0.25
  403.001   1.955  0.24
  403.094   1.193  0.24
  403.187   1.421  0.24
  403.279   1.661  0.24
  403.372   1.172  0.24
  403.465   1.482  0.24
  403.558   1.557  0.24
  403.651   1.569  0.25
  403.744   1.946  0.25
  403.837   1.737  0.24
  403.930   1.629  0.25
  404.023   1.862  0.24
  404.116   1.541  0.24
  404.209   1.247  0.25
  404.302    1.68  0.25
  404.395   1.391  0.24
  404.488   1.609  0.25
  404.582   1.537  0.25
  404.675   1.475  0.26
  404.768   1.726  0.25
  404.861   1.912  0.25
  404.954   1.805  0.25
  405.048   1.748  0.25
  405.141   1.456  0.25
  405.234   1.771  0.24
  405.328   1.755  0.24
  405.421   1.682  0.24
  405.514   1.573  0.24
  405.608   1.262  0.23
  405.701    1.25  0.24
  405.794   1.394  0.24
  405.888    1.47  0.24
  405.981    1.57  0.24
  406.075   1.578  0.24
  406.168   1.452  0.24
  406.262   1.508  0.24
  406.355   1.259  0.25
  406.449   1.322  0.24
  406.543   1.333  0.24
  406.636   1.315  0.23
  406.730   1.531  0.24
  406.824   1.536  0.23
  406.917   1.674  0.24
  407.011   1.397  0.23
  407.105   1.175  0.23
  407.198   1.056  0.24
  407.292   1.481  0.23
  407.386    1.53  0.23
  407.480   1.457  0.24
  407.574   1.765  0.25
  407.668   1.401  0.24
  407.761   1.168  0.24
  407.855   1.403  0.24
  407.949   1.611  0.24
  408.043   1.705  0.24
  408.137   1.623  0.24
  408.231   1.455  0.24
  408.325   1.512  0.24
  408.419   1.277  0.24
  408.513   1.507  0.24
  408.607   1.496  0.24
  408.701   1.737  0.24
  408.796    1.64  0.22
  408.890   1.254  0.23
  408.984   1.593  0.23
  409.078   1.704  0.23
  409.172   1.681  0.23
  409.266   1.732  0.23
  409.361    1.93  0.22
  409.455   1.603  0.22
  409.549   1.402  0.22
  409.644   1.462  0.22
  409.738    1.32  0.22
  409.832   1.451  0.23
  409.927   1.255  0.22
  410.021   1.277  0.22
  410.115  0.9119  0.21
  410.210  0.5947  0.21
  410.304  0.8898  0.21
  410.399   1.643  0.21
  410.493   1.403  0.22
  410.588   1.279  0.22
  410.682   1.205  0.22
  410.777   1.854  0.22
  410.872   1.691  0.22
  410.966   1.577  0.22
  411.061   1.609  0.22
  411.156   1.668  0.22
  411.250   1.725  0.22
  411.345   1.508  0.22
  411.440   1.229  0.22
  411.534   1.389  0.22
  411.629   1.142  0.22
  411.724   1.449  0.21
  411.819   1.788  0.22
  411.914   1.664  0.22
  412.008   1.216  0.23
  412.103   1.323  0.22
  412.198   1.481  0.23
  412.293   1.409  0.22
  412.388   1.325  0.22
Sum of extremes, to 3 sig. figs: 2.38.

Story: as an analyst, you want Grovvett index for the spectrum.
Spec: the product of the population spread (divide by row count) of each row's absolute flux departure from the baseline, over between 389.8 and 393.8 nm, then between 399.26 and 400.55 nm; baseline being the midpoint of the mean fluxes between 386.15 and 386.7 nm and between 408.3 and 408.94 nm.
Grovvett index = 0.027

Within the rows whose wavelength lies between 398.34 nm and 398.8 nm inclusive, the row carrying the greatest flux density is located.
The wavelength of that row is 398.663 nm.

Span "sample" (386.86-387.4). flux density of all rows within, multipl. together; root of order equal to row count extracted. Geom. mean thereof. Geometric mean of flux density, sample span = 1.3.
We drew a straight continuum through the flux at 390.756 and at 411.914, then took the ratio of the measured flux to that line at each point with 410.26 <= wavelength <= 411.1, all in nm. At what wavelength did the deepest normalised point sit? 410.304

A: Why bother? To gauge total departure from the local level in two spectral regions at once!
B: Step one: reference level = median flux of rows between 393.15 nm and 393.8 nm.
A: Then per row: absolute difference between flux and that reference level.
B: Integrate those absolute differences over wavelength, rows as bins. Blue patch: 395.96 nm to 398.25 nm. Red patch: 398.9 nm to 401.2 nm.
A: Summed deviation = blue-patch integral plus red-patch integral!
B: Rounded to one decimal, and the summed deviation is 3.3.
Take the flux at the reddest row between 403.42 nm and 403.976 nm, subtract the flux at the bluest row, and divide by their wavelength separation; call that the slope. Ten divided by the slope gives 32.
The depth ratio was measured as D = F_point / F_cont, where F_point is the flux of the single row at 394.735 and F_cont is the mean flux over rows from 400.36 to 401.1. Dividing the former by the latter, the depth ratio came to 0.73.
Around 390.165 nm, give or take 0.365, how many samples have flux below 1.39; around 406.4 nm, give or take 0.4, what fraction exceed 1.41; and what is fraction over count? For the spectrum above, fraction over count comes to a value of 0.10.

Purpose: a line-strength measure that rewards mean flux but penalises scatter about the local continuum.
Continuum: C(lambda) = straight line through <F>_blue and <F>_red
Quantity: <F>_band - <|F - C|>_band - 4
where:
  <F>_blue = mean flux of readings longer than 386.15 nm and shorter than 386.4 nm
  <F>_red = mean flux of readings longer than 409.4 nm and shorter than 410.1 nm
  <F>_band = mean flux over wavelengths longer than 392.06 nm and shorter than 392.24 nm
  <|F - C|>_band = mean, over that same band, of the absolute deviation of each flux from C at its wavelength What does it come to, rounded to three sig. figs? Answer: -2.33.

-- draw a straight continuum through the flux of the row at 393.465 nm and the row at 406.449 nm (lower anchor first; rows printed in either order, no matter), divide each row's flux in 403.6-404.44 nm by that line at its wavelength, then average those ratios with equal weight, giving 1.4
